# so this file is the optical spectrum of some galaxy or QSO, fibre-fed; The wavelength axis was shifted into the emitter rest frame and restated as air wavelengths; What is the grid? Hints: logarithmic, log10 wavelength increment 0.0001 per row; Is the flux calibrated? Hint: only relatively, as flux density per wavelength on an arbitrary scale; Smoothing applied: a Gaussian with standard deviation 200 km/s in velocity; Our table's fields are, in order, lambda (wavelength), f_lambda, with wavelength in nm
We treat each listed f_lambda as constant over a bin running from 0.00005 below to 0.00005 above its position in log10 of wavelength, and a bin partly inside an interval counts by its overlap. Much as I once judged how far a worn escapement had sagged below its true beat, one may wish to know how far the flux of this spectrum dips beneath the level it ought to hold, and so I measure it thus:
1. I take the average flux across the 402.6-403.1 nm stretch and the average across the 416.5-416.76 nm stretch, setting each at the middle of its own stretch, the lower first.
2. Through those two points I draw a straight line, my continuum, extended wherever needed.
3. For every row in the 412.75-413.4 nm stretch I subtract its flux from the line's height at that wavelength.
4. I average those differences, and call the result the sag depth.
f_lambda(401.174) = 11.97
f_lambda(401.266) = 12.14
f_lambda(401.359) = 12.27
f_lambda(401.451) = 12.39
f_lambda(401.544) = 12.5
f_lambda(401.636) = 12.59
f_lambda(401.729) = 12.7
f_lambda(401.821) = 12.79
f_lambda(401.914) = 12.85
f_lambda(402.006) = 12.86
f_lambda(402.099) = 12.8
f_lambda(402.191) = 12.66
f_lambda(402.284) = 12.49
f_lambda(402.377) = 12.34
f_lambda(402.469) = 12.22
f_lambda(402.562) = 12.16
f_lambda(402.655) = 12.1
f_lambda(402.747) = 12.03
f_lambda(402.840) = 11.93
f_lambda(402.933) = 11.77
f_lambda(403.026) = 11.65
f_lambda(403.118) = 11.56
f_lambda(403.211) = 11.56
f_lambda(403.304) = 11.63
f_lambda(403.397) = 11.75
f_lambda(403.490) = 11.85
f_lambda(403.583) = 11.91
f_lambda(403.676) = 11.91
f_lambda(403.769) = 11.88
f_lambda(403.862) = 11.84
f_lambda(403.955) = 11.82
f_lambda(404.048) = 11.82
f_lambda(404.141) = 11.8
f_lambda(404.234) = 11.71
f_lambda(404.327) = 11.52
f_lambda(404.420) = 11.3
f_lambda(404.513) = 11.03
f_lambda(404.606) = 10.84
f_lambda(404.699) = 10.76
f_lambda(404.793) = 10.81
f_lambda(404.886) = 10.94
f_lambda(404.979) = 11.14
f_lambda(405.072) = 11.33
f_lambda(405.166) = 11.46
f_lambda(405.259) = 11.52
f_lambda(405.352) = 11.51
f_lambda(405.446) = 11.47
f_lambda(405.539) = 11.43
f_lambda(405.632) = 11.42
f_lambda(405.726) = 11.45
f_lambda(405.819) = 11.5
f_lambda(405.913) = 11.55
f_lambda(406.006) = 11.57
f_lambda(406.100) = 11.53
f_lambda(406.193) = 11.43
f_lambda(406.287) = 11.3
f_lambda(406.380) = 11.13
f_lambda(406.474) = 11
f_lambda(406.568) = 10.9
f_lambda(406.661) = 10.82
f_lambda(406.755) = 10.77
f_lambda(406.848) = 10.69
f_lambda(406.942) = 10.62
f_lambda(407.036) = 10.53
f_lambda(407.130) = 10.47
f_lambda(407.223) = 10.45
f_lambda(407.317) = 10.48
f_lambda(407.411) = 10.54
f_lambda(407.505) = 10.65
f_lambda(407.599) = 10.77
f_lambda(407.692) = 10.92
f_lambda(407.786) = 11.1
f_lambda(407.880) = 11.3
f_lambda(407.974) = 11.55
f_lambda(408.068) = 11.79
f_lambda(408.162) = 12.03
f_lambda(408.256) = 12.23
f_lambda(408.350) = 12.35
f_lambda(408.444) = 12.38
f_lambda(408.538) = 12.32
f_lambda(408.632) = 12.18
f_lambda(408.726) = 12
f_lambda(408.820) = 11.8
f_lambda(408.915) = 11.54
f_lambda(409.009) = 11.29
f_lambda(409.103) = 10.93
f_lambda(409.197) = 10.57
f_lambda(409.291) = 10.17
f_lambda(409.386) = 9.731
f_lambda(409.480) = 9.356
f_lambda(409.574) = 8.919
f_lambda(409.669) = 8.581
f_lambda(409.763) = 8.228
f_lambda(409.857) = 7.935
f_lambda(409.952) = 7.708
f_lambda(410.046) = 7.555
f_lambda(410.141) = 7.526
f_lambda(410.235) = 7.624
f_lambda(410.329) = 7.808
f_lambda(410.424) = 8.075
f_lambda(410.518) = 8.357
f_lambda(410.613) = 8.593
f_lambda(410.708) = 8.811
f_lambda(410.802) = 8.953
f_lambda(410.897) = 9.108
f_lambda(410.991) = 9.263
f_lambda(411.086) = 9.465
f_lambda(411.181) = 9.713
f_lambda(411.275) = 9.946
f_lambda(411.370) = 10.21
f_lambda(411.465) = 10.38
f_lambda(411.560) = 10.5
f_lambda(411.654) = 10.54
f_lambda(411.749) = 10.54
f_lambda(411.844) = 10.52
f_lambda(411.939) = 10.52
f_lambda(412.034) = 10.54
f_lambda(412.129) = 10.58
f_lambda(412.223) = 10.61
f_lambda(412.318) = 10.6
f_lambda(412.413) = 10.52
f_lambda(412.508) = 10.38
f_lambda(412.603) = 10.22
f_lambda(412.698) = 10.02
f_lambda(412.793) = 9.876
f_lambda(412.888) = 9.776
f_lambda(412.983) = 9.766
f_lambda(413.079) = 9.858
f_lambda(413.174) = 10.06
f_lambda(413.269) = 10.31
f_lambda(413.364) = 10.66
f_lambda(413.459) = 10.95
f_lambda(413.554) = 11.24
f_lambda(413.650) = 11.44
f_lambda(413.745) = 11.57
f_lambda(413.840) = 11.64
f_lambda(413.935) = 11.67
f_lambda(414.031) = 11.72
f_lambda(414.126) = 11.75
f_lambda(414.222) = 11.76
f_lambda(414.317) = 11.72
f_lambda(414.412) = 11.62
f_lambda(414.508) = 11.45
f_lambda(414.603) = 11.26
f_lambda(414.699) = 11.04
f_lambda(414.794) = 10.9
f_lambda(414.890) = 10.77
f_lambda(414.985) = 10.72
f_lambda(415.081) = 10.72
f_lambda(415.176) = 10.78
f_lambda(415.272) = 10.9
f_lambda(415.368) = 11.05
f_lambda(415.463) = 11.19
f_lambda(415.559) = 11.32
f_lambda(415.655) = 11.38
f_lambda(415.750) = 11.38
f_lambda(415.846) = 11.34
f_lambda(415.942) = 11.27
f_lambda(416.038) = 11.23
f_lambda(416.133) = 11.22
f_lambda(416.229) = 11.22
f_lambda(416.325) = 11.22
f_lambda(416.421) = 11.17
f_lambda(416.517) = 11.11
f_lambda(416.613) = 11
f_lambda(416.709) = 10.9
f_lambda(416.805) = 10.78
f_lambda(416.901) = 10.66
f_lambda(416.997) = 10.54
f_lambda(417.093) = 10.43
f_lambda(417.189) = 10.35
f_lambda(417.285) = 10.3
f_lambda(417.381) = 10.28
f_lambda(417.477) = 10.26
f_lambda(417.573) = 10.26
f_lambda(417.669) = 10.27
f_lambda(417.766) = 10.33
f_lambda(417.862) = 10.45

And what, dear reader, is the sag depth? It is 1.2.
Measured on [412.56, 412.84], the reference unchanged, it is 1.2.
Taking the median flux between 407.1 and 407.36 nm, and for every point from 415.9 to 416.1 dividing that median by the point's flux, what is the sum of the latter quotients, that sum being 1.9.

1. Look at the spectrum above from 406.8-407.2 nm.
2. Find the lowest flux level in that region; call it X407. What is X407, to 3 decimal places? 10.470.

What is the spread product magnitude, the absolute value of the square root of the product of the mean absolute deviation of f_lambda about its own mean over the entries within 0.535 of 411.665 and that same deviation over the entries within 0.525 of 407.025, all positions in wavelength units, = 0.17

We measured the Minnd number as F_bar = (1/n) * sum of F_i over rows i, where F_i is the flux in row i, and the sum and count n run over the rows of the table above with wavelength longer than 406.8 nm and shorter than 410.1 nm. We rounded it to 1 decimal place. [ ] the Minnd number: 10.6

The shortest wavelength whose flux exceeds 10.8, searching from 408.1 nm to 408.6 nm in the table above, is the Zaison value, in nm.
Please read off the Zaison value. 408.162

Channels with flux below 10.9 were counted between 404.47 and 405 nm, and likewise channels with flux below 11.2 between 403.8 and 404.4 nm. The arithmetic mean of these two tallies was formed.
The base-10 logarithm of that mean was 0.18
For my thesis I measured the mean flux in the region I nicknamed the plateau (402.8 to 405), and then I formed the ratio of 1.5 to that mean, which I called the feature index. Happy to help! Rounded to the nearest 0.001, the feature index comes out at 0.130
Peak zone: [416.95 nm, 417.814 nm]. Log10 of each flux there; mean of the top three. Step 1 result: 1.02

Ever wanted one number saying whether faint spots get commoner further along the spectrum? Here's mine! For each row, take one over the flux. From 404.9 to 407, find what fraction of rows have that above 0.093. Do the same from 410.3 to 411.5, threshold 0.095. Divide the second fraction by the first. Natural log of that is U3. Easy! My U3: 2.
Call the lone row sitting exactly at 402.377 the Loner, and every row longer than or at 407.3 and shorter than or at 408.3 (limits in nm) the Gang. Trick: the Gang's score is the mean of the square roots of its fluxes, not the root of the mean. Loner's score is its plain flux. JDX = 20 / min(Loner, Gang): 5.97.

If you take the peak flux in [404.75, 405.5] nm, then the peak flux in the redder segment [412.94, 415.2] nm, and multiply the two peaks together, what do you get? 135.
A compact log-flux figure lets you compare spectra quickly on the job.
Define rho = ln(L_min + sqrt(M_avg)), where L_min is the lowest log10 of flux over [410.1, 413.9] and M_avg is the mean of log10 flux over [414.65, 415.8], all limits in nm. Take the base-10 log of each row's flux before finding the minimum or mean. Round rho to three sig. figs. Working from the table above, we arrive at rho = 0.640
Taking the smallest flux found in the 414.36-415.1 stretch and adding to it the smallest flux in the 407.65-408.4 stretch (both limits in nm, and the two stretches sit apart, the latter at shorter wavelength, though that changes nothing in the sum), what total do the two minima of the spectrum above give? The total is 21.6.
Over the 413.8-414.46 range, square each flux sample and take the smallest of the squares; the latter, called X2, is 135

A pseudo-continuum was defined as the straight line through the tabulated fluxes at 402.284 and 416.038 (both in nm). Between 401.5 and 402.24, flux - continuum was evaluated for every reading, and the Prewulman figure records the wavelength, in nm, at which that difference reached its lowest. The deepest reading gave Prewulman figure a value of 401.544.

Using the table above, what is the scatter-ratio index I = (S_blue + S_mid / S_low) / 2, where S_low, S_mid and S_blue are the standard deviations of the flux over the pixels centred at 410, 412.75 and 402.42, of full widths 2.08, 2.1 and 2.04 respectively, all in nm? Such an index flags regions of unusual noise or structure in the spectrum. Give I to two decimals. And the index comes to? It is 0.45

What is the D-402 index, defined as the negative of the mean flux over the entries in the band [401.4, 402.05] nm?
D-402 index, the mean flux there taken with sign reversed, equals -12.7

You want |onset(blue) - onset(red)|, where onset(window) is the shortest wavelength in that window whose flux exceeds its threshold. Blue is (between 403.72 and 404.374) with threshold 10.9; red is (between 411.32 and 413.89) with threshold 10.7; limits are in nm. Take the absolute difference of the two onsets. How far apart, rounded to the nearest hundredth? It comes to 9.69 nm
